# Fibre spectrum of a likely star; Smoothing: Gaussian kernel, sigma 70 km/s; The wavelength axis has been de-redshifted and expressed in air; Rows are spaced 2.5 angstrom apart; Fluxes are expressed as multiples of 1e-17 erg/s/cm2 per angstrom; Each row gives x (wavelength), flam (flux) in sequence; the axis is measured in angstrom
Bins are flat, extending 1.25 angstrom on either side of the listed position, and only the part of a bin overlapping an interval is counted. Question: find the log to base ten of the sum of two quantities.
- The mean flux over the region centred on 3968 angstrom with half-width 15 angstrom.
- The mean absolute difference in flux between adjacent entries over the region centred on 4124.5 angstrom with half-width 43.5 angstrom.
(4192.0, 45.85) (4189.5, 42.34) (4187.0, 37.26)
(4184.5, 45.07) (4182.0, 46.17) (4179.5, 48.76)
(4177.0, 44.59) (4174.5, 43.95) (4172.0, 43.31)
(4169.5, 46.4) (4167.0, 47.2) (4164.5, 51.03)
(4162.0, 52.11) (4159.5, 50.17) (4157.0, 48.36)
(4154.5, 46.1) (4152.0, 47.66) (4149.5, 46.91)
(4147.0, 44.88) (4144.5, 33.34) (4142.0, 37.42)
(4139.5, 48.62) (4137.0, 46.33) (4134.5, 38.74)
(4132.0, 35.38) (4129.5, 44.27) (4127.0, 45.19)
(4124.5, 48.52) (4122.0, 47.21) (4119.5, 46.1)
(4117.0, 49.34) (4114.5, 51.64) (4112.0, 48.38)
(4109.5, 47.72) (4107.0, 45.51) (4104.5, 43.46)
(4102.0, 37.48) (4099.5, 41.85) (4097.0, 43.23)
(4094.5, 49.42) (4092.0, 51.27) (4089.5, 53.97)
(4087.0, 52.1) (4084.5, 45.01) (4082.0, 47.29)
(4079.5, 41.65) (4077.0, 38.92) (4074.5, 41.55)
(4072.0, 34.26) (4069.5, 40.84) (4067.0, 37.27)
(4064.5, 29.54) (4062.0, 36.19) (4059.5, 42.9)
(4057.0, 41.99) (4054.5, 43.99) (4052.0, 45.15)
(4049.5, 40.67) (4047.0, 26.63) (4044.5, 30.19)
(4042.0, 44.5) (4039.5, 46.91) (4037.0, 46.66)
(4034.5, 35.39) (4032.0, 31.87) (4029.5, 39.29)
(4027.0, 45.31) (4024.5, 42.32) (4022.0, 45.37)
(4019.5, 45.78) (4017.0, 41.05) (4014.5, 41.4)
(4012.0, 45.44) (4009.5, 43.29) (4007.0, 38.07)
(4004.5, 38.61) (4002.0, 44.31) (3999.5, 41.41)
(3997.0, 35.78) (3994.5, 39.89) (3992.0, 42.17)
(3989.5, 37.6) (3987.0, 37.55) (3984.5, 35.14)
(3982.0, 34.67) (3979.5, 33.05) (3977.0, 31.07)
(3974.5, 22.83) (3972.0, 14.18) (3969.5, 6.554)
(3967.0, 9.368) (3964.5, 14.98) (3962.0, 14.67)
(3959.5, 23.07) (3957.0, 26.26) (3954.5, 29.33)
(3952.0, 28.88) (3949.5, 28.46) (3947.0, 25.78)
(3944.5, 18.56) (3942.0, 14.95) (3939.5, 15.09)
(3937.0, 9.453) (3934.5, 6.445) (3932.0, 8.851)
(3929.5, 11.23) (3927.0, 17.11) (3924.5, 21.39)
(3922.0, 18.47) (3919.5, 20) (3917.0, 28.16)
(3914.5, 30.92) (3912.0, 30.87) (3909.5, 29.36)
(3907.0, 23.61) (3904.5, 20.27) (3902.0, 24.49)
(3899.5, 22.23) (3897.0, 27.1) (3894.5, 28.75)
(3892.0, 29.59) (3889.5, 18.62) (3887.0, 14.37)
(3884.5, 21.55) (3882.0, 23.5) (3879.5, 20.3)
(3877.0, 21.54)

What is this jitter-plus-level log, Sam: 1.40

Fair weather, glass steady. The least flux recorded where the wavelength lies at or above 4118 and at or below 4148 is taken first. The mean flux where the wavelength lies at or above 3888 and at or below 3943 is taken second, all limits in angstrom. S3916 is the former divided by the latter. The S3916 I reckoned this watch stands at 1.6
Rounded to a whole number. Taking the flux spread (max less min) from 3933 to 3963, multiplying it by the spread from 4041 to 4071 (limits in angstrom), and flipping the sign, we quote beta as -424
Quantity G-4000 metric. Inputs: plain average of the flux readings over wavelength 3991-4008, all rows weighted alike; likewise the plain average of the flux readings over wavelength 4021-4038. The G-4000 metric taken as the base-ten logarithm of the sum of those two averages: 1.91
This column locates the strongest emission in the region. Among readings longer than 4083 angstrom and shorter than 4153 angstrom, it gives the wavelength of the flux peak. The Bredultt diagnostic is 4089.5 angstrom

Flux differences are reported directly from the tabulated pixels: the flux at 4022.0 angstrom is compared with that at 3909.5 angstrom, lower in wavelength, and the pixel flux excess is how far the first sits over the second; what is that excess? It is 16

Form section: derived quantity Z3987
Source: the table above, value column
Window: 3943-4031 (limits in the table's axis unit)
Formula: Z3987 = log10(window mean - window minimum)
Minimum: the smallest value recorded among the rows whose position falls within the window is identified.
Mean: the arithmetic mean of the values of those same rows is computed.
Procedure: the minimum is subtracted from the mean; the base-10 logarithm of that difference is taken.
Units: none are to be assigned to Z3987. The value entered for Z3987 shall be 1.42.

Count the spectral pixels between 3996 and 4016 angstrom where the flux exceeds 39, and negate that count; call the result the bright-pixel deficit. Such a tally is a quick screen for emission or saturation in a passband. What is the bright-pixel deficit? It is -5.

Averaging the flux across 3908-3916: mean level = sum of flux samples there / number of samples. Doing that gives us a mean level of 30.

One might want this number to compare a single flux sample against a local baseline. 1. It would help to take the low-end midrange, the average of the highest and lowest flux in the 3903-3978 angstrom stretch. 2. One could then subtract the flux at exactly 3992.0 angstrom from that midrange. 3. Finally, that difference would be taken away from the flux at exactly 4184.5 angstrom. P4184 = 68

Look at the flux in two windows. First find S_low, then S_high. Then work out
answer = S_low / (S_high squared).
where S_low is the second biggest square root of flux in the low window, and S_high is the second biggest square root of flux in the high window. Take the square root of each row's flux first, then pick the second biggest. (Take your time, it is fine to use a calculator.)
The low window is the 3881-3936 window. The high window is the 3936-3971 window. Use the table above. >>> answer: 0.192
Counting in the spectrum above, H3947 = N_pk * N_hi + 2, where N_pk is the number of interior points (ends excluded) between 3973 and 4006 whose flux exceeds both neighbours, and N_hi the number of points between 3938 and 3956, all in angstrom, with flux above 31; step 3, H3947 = 2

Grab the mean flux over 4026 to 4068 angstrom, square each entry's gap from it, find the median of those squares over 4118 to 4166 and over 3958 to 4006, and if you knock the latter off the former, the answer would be 25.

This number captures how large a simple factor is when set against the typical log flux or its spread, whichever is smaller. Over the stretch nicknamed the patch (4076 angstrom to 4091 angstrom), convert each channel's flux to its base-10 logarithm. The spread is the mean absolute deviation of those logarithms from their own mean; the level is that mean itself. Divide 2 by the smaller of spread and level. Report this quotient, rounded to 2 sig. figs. 46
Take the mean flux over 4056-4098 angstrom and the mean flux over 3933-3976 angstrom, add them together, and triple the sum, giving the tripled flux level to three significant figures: 183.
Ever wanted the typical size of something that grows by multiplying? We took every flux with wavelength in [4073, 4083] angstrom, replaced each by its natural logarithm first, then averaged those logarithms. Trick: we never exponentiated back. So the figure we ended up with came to 3.74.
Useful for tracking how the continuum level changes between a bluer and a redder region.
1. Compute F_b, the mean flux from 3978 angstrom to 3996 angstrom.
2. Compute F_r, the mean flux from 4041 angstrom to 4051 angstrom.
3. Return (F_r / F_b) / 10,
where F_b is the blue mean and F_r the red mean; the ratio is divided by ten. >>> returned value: 0.10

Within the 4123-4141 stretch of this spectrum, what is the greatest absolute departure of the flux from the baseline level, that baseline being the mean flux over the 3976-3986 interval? 15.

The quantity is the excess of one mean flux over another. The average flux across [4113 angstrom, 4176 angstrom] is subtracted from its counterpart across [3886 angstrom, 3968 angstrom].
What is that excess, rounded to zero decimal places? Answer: -25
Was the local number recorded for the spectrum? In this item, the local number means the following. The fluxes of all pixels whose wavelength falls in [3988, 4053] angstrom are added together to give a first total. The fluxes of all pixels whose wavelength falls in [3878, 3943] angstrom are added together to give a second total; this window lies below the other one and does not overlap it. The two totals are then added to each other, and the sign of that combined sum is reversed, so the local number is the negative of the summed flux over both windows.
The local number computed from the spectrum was -1592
